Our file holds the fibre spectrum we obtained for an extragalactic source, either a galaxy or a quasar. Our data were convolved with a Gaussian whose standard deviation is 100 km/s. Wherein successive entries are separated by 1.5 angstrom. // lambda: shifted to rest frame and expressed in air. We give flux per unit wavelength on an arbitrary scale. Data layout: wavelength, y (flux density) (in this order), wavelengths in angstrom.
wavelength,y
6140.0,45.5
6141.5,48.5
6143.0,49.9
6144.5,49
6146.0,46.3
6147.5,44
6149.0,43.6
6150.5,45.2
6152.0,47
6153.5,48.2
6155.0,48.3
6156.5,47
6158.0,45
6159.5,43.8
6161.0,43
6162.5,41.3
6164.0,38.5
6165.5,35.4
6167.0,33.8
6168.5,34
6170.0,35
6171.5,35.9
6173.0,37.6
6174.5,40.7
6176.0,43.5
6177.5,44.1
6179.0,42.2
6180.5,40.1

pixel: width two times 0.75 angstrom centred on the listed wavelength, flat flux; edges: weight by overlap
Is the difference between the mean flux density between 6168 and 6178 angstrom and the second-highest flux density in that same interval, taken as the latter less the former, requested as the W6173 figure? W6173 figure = 4.8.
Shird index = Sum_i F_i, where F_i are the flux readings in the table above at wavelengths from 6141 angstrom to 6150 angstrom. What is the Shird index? 281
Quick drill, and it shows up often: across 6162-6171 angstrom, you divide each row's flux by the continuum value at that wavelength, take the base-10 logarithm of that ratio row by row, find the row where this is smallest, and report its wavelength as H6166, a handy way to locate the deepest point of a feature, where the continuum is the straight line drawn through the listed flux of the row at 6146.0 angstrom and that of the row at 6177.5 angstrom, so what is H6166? 6167.0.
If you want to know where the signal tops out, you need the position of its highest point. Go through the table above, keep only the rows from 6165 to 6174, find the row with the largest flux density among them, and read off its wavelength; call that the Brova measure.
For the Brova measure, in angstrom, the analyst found 6173.0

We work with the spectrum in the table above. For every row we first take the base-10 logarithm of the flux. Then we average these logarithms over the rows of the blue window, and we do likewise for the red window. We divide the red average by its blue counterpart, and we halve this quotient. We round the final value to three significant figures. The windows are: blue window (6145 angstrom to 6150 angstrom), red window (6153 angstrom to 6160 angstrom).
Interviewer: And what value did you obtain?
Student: 0.505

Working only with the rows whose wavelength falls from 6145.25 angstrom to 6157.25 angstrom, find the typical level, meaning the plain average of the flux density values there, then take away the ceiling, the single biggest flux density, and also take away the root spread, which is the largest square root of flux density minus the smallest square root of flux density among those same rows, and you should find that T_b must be -2.4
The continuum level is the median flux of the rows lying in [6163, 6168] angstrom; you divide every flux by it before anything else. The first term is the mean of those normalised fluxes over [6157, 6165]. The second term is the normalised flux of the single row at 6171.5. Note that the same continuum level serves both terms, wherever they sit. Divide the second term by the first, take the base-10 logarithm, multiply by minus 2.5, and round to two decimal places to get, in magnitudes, 0.18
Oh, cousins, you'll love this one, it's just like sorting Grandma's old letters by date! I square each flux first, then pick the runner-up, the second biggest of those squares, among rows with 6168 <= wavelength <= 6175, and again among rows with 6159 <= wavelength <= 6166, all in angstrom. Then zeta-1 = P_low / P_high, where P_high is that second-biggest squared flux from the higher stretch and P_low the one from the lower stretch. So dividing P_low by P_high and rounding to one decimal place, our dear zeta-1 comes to 1.3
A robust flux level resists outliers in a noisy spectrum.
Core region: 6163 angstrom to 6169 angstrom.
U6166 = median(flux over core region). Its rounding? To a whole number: 35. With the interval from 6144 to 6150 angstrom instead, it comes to 45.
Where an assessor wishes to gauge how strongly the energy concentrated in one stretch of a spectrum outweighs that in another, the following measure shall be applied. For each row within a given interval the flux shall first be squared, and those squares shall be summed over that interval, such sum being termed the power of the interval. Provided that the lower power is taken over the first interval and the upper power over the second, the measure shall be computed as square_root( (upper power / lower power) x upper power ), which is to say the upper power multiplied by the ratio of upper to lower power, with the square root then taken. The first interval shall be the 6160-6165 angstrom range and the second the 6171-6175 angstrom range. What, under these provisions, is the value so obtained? 61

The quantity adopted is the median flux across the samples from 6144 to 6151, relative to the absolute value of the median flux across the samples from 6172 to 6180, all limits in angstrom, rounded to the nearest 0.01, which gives 1.07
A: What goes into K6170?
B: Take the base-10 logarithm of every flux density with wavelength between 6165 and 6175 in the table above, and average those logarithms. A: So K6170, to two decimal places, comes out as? 1.56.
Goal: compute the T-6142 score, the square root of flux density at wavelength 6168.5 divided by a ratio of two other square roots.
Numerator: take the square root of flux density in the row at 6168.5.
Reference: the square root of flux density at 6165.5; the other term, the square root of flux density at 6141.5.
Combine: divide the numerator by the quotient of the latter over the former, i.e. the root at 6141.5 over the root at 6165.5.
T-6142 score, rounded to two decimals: 4.98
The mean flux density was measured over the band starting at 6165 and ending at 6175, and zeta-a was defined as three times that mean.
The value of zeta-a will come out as 108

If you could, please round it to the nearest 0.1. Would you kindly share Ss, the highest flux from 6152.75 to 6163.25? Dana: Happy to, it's 48.3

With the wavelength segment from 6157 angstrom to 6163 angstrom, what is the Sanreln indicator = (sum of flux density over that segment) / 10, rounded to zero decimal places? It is 17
